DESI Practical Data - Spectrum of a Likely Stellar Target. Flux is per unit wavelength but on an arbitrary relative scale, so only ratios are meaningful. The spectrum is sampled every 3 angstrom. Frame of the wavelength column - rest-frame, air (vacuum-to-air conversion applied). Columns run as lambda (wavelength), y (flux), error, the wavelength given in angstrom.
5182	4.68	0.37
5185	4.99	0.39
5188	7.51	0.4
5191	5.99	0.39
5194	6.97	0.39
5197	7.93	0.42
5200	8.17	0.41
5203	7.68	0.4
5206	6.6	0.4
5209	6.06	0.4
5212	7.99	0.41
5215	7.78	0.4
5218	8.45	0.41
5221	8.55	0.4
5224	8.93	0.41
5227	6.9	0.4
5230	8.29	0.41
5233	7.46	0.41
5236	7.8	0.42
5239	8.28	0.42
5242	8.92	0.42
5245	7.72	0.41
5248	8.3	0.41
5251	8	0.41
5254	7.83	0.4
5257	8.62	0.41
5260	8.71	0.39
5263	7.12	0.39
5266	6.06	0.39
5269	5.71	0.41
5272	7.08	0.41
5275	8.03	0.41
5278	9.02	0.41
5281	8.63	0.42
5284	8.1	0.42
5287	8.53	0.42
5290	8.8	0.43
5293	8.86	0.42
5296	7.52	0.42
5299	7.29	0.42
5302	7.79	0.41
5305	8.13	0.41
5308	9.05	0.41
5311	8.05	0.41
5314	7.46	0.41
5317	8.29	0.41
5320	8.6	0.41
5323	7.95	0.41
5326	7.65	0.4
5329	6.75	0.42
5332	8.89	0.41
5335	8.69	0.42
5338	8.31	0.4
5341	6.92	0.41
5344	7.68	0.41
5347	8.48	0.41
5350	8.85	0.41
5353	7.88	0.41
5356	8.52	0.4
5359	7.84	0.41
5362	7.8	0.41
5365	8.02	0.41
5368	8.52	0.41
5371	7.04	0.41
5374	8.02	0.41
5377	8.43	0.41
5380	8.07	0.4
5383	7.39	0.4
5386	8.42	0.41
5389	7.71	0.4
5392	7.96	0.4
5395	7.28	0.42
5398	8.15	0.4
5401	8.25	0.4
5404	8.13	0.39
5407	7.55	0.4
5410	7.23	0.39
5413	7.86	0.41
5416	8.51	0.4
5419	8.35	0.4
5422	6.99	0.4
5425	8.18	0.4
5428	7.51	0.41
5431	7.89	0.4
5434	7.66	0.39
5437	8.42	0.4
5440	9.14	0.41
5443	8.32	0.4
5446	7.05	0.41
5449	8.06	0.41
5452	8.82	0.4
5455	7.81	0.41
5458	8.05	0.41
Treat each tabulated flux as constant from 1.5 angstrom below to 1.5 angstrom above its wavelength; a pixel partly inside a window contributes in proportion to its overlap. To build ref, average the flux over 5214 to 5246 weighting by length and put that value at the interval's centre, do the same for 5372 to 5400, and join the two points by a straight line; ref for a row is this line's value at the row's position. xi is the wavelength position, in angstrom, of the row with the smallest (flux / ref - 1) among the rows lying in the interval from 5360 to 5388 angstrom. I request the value 5371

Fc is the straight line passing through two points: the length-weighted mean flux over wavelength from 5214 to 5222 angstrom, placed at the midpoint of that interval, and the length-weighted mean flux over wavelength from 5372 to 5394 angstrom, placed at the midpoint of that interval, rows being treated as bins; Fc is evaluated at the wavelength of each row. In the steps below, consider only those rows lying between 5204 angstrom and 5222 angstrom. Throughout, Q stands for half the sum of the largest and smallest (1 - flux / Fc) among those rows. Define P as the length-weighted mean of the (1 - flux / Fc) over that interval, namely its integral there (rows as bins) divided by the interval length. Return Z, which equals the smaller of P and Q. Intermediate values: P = 0.09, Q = 0.12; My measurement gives 0.088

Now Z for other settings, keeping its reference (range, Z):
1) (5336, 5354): -0.001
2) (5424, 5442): -0.059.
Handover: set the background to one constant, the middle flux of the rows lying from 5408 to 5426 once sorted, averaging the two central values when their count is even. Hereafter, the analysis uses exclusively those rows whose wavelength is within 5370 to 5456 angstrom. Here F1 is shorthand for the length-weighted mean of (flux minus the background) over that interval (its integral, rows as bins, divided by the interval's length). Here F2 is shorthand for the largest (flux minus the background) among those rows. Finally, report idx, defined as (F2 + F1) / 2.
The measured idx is 0.52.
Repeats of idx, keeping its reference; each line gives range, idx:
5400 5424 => 0.16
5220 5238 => 0.44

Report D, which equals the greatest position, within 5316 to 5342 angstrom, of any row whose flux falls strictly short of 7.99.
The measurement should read 5341 angstrom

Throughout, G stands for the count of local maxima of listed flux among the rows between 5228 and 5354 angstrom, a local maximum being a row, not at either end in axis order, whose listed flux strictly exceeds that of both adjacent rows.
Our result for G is 9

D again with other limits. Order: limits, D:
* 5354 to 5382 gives 5371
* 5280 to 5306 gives 5302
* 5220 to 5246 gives 5245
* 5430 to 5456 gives 5455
